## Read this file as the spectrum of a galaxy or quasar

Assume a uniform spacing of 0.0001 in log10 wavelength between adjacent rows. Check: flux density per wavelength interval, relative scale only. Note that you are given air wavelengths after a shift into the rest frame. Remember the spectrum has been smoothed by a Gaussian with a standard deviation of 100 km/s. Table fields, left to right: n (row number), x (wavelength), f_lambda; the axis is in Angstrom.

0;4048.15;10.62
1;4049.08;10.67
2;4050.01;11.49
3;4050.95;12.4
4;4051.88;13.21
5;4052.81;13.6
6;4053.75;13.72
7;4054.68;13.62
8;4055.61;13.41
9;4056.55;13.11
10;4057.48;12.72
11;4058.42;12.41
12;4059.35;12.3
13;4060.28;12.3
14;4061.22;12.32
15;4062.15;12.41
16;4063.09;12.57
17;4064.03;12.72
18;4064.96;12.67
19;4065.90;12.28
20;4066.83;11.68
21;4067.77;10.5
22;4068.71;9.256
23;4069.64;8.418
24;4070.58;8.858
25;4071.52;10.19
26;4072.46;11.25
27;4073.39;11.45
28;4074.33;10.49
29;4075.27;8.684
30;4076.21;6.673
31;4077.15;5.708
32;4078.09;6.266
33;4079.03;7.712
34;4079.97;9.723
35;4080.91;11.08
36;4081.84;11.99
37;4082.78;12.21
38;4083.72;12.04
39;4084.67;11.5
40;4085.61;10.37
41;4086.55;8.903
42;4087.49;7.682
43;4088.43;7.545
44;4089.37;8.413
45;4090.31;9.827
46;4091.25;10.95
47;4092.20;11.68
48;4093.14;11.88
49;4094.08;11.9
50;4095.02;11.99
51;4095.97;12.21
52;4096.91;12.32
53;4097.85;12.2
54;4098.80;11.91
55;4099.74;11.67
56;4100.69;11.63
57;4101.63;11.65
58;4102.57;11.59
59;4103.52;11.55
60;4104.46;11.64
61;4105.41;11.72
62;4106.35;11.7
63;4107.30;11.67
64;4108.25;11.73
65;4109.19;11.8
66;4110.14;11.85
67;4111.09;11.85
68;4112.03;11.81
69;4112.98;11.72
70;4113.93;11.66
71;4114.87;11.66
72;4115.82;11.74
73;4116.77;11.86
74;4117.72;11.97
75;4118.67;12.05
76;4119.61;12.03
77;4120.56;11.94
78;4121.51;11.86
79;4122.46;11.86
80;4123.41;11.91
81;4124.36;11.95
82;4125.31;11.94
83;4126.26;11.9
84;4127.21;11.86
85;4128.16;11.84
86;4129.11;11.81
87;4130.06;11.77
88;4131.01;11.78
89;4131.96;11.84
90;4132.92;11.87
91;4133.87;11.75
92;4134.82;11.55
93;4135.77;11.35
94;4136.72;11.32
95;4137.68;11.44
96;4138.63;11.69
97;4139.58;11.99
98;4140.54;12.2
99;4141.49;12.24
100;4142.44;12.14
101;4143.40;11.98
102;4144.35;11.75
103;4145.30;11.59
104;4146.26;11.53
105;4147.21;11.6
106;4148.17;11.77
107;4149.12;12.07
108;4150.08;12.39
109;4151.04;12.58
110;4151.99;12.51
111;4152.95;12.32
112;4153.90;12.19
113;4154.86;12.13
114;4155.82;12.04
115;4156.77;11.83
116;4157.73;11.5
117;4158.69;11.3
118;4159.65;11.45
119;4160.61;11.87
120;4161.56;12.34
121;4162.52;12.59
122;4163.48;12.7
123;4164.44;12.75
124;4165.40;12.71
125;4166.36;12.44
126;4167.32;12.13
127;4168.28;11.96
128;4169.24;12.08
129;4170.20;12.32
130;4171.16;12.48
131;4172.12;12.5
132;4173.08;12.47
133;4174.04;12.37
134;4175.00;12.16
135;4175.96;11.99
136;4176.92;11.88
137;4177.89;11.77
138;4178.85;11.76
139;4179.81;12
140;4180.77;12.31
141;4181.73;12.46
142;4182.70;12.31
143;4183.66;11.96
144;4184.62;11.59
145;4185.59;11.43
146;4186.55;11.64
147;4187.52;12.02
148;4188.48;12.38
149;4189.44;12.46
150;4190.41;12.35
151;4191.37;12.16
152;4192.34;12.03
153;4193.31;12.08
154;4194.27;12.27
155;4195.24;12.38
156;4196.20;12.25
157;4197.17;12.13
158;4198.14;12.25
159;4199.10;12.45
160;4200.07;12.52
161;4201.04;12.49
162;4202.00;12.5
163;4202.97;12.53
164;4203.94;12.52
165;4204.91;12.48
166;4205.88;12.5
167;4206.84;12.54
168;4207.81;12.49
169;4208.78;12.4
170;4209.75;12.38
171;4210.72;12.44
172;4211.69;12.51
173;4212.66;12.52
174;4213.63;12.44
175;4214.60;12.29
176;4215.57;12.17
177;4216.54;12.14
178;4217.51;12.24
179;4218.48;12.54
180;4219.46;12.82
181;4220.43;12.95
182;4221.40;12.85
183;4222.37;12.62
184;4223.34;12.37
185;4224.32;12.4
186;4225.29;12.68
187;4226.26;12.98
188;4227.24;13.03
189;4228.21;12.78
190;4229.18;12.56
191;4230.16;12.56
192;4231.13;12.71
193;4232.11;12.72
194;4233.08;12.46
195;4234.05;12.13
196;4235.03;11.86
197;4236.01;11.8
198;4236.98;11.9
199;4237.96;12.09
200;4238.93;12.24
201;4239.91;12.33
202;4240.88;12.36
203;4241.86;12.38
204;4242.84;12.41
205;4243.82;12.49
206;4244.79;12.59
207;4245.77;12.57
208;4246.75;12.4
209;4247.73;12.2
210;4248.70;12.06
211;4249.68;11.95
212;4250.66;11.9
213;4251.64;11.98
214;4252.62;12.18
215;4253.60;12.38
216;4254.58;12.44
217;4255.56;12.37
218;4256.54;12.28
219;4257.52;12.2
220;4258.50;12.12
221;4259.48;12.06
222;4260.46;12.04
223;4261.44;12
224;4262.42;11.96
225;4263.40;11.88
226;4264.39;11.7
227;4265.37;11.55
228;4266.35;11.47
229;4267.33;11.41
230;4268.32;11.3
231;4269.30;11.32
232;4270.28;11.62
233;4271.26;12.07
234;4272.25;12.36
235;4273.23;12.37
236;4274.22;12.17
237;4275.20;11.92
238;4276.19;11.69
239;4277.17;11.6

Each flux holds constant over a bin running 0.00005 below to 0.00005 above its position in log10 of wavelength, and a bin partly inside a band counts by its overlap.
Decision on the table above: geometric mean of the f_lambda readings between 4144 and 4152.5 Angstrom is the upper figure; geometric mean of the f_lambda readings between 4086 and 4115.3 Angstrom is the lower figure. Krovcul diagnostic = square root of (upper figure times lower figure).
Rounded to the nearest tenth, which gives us 11.6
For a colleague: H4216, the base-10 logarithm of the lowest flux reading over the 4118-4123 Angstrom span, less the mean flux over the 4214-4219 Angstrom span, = -11.2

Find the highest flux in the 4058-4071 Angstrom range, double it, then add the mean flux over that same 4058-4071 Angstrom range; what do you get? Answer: 36.9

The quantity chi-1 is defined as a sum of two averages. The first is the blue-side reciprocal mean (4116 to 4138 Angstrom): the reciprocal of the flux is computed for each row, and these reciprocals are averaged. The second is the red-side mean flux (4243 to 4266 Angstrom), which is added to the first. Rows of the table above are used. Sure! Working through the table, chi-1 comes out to 12.2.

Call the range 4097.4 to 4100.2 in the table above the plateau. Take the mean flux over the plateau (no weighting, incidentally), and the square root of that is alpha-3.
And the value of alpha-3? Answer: 3.45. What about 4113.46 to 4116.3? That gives 3.42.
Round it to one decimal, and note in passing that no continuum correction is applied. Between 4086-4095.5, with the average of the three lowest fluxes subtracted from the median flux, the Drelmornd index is 2.5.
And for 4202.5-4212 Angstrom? 0.1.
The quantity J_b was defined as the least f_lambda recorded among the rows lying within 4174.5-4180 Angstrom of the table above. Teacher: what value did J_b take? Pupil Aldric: 11.76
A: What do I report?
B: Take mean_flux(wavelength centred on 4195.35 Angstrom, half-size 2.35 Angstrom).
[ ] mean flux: 12.2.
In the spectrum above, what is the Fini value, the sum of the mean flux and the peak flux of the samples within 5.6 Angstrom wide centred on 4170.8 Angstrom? 24.8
